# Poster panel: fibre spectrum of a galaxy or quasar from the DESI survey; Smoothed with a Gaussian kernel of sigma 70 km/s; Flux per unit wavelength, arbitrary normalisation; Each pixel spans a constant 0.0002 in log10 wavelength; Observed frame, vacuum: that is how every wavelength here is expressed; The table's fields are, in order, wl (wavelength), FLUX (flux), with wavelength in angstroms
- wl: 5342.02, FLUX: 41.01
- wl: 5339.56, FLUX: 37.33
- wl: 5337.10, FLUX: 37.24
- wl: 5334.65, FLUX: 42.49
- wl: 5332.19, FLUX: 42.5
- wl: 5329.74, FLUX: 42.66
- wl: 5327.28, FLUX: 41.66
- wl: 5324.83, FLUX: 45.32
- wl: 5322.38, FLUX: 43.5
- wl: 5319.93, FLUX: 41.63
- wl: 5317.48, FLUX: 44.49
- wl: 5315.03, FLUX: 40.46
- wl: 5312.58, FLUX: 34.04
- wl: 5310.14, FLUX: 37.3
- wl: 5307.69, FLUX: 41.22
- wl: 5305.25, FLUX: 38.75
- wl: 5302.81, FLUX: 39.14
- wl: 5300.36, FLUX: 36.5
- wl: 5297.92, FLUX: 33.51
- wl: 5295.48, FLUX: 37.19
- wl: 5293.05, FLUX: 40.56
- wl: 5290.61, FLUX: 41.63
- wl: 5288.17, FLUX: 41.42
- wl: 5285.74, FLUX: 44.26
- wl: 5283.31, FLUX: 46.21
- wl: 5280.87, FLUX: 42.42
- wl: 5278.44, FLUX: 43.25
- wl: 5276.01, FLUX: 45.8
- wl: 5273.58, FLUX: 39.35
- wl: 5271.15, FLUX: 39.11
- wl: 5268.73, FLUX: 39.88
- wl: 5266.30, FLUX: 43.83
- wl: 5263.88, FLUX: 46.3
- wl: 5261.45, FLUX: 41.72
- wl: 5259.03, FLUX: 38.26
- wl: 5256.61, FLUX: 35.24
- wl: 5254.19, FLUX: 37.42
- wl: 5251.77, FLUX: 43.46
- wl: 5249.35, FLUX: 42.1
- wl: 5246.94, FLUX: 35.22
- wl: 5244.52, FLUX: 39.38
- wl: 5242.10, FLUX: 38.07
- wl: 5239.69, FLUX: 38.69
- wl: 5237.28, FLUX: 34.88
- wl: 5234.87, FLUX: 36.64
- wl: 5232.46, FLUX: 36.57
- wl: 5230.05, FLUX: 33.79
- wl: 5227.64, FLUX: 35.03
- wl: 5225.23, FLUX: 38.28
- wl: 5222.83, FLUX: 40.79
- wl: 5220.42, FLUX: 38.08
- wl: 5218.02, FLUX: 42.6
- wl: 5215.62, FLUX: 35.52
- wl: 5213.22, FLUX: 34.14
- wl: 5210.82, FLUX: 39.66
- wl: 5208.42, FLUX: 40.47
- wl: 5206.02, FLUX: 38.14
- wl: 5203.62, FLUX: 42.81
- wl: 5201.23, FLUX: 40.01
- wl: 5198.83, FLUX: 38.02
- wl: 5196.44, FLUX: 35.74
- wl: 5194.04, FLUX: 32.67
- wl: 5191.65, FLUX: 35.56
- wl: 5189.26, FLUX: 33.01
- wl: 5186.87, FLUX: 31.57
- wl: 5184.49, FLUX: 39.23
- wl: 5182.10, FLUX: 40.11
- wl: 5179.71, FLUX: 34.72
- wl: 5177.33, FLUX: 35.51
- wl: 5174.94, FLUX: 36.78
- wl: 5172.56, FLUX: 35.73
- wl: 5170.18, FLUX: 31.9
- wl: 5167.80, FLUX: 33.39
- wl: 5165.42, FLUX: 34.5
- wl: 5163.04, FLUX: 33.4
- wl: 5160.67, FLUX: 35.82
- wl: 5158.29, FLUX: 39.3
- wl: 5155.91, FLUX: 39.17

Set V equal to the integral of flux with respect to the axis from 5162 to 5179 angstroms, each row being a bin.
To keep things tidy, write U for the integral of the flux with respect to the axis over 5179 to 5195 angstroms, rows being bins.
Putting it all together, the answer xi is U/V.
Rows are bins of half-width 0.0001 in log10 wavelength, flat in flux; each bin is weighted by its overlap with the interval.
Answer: 0.96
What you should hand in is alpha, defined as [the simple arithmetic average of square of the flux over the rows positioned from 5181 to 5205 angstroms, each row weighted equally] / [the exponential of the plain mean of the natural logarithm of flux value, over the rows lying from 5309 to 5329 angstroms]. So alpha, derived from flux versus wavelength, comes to 34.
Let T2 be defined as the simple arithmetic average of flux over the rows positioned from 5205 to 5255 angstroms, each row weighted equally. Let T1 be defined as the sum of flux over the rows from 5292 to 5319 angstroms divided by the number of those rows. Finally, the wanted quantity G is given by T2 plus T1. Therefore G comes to 76.5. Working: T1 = 38.5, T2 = 38.0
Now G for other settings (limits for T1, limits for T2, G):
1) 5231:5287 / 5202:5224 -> 79.5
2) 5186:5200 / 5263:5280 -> 76.9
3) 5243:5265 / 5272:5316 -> 80.1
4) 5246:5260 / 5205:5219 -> 77.0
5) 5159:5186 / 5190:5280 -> 74.4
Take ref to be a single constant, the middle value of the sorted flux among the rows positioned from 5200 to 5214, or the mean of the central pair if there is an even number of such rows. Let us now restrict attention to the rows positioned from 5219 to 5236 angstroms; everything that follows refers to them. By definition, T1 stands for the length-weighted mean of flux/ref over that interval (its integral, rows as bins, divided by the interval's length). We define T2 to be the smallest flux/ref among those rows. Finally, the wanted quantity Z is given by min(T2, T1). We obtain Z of 0.85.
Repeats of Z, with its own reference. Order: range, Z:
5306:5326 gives 0.85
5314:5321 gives 1.02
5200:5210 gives 0.96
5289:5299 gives 0.84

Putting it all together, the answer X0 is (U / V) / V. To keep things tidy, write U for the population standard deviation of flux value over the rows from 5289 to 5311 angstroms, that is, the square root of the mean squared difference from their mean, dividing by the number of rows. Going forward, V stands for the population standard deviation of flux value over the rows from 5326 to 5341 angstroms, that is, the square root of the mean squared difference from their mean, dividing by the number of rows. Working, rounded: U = 2.4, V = 2.4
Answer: 0.43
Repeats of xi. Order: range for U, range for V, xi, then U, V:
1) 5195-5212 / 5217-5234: 1.04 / 666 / 643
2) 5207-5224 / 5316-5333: 0.90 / 659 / 732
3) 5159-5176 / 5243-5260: 0.89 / 589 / 658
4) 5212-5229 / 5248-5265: 0.93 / 642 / 690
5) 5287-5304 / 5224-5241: 1.06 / 655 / 617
